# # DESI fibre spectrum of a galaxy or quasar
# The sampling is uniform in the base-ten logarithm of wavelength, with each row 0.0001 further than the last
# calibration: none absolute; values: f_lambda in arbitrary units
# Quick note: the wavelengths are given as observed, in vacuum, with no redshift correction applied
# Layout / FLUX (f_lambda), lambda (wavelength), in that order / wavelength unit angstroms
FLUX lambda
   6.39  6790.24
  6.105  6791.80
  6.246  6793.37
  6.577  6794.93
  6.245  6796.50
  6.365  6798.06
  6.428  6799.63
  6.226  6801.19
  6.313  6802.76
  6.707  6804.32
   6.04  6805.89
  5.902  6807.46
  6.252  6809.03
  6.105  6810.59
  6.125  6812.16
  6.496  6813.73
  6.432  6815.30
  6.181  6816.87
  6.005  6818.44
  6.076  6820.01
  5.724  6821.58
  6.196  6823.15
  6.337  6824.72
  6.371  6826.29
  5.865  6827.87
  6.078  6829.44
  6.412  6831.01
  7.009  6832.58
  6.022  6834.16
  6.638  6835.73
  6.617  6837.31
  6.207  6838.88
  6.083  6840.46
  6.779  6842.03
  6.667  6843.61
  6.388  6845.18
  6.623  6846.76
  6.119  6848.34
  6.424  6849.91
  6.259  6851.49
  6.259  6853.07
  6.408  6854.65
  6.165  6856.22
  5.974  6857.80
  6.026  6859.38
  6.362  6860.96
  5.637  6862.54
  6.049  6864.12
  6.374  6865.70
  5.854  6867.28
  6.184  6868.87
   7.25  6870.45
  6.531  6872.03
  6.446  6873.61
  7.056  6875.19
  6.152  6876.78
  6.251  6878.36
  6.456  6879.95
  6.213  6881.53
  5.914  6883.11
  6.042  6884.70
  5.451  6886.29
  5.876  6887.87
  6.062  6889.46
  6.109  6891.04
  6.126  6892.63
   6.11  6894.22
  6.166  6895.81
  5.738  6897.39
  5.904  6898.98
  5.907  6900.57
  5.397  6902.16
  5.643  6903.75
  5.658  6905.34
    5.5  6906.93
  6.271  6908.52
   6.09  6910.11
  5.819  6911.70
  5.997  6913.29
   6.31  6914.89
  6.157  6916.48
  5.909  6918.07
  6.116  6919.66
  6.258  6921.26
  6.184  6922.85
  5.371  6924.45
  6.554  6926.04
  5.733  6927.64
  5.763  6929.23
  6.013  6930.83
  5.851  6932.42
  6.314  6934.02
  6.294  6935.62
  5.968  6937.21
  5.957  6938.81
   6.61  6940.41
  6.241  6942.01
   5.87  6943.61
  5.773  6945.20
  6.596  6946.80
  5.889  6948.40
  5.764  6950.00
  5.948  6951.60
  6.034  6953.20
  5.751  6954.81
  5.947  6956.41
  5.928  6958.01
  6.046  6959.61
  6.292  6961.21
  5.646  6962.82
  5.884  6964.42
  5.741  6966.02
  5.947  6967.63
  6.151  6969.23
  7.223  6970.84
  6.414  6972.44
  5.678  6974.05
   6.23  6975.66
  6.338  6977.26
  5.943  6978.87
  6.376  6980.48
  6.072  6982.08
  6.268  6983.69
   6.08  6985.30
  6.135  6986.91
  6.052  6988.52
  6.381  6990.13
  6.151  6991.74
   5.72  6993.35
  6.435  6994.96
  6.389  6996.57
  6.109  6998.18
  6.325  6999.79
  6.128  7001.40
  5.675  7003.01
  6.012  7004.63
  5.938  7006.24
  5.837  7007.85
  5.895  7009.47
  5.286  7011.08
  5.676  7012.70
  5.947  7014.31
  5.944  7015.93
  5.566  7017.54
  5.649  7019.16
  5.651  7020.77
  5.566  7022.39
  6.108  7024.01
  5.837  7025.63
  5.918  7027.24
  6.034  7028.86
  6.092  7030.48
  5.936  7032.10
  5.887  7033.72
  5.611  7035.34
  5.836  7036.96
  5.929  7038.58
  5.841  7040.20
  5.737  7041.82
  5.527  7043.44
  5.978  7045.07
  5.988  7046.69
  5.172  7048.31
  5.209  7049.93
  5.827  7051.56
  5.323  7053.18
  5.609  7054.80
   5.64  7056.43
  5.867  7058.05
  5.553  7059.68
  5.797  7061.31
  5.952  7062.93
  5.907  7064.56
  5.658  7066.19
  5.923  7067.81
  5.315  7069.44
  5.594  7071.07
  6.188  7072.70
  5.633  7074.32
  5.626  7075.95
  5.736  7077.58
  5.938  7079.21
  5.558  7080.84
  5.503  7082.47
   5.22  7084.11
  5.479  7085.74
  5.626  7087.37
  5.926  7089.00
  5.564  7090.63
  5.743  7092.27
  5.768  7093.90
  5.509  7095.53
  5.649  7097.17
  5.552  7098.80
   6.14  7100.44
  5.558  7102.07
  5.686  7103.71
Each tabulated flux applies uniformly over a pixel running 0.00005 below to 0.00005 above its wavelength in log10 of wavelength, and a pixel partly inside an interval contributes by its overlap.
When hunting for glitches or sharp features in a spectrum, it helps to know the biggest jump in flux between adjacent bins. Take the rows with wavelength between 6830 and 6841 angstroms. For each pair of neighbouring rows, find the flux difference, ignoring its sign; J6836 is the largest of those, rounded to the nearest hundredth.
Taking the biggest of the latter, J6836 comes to 0.99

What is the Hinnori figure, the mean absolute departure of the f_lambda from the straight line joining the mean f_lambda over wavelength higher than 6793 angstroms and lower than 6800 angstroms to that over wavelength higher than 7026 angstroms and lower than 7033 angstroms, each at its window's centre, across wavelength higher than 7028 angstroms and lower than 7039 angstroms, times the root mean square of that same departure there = 0.020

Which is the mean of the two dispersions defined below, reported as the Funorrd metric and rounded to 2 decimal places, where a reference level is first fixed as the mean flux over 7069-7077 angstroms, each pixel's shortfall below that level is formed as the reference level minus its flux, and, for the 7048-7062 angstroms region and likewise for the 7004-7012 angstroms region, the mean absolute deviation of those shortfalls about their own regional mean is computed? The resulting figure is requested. 0.21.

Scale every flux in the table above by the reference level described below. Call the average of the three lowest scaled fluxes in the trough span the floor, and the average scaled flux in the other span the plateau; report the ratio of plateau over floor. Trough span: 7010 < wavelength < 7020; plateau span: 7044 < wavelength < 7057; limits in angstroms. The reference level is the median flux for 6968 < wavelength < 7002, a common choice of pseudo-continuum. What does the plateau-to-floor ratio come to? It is 1.02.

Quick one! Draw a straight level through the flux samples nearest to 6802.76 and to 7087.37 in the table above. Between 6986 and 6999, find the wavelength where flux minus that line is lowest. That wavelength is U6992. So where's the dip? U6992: 6993.35 angstroms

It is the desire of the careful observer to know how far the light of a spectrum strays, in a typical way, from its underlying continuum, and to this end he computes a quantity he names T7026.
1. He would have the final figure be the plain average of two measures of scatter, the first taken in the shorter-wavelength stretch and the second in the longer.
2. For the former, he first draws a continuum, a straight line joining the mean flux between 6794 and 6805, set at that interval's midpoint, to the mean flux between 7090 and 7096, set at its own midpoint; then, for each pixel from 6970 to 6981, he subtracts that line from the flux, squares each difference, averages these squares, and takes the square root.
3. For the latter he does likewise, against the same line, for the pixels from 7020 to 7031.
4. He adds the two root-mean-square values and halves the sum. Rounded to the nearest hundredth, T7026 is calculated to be 0.39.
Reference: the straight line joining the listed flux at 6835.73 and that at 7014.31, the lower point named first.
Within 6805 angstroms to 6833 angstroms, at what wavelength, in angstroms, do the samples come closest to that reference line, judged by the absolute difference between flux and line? 6813.73 angstroms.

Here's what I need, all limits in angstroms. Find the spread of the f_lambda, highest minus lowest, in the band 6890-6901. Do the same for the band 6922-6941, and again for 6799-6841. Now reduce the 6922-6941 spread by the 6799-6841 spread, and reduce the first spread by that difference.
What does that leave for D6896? 0.47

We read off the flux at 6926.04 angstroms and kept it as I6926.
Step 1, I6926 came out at 6.554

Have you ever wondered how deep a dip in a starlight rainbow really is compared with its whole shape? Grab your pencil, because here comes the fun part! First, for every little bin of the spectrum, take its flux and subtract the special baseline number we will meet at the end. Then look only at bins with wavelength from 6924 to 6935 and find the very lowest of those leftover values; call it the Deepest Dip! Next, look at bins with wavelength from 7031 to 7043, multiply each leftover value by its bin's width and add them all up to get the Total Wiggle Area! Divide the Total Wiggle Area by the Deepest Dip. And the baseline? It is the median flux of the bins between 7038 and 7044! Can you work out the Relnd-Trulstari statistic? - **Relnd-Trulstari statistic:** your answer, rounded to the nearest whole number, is -1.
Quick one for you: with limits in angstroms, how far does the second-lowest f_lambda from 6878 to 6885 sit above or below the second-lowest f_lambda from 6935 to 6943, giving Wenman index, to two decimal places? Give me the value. 0.07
